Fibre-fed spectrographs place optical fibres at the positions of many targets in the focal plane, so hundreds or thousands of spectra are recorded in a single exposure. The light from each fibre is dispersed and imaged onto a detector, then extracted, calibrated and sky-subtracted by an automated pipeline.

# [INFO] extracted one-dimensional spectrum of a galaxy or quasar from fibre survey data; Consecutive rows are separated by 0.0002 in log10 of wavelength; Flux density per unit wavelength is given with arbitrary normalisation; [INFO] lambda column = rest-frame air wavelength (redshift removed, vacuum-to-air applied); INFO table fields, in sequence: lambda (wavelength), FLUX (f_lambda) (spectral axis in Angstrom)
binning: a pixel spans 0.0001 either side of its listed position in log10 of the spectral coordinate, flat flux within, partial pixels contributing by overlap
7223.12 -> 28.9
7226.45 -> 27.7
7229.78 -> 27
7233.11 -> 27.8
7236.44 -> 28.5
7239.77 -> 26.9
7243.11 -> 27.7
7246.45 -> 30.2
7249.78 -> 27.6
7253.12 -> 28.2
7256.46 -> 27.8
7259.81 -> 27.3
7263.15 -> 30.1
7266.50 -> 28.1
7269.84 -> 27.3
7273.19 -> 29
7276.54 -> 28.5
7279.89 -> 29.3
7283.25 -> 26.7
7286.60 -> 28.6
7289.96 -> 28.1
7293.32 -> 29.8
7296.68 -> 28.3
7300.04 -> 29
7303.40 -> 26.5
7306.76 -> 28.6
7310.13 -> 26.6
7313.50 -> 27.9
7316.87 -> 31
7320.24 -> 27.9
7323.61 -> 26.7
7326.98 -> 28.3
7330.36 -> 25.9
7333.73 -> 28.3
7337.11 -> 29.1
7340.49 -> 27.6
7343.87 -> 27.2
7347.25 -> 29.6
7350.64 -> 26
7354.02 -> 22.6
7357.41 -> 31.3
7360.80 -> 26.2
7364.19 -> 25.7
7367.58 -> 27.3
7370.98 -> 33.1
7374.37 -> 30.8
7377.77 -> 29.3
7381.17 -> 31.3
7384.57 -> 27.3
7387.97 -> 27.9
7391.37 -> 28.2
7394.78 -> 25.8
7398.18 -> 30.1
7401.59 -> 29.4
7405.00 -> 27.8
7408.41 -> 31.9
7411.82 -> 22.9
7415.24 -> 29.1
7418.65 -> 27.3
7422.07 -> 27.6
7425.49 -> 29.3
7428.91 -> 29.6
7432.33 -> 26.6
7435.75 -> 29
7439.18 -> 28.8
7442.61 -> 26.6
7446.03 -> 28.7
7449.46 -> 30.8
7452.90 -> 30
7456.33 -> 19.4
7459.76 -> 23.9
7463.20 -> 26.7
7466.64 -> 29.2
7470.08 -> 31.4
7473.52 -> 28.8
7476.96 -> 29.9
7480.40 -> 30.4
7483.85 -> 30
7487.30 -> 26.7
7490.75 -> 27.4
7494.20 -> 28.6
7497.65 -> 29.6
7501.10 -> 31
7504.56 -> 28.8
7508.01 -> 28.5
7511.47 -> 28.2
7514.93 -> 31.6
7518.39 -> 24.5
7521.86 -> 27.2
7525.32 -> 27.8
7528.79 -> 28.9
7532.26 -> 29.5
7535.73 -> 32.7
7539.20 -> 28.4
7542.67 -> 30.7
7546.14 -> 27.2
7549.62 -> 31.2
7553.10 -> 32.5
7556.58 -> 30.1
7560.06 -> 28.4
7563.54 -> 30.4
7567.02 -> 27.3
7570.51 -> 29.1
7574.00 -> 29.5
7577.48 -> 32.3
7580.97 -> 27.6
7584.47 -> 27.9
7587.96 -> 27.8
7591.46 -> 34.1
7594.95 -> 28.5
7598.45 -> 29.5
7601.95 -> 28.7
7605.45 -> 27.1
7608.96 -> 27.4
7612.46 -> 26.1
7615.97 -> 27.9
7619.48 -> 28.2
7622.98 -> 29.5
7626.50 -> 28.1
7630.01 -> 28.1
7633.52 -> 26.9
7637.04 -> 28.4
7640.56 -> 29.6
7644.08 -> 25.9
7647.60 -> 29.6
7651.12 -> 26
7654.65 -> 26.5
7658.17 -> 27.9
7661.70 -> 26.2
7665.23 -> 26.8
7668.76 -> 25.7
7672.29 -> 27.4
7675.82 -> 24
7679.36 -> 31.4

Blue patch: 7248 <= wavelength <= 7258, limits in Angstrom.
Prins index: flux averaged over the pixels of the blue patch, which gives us 27.9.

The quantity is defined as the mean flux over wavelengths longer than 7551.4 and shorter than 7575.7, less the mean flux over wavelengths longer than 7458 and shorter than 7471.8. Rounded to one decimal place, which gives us 1.8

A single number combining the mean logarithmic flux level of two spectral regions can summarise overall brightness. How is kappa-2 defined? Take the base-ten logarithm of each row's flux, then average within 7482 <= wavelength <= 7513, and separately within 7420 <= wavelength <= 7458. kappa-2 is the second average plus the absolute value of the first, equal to 2.90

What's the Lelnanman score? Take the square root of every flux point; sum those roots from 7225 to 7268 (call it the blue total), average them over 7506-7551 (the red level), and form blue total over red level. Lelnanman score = 12.81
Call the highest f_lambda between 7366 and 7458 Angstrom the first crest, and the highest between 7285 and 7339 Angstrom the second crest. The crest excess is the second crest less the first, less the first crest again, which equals -35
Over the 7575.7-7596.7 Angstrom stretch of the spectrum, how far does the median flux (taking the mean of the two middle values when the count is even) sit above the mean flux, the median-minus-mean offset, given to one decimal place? -1.5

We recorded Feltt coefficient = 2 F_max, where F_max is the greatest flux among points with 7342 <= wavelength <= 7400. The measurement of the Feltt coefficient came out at 66.2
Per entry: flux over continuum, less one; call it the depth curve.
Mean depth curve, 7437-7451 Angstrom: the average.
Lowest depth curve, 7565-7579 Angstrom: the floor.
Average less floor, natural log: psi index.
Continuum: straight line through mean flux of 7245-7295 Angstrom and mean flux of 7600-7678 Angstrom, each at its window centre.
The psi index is -3.3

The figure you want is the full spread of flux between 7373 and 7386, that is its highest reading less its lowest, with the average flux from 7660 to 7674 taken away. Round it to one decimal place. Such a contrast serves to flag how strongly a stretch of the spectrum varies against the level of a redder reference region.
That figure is -22.5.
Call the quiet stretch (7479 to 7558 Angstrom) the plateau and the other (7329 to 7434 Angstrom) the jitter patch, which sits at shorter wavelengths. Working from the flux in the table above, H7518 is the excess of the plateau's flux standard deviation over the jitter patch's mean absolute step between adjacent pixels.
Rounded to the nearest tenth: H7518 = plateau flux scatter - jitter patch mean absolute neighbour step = -0.8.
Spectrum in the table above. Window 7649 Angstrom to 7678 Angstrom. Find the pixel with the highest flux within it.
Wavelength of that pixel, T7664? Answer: 7658.17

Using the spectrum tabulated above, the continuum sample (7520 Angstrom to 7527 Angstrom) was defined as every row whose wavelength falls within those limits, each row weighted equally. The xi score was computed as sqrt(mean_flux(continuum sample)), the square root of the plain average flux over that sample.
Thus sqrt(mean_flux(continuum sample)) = 5.24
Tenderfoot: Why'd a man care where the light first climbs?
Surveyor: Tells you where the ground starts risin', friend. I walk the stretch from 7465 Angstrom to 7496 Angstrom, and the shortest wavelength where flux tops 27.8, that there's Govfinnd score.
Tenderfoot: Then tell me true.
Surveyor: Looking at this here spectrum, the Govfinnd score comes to 7466.64 Angstrom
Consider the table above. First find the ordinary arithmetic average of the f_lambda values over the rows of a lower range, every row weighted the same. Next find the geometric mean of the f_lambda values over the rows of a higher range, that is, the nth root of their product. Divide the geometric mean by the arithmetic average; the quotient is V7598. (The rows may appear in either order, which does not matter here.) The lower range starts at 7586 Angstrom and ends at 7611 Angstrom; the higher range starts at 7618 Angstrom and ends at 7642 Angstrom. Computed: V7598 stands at 0.98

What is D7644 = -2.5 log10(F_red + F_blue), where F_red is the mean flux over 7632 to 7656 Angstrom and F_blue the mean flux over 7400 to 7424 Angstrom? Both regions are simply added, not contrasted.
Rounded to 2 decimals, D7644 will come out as -4.36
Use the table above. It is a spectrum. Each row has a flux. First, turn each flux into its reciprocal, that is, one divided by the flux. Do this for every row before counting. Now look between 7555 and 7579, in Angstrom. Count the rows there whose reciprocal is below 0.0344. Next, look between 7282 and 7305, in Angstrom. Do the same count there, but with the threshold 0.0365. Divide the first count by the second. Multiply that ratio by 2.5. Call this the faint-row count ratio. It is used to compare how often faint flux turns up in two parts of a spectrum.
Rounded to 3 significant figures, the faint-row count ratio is 2.50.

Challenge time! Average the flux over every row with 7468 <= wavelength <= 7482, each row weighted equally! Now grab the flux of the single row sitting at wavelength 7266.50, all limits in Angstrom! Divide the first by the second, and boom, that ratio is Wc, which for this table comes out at 1.07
